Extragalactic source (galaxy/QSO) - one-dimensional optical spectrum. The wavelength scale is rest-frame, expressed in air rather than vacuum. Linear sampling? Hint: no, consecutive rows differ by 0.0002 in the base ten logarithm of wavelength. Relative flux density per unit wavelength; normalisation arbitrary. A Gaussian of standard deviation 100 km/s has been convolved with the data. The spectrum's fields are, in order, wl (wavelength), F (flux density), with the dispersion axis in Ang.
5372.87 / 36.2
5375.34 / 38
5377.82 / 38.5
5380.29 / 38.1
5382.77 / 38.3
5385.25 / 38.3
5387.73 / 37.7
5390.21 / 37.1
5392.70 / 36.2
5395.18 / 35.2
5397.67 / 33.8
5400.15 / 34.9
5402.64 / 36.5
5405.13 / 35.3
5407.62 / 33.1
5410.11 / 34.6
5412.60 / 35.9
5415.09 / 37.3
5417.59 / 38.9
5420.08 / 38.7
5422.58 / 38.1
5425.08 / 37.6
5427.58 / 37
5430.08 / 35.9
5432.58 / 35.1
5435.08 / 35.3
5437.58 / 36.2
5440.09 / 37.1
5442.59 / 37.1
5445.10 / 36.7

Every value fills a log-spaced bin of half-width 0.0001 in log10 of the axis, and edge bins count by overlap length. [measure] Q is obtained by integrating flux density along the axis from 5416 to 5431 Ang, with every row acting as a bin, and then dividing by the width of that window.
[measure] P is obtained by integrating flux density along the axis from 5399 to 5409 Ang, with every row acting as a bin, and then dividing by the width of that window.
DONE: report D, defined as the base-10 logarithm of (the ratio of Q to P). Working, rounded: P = 34.9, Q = 37.7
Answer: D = 0.03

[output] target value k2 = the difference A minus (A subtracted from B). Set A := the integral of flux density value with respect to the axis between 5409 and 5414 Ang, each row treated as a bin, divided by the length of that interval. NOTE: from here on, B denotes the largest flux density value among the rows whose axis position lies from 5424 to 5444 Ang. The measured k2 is 33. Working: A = 35.4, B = 37.6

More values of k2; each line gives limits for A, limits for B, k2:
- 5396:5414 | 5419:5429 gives 31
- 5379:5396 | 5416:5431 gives 36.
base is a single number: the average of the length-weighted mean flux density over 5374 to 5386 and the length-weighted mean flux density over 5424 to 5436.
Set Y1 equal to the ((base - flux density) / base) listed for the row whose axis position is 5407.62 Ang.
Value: 0.11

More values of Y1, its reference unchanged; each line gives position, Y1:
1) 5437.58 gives 0.03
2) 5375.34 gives -0.02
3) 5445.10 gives 0.01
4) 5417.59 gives -0.05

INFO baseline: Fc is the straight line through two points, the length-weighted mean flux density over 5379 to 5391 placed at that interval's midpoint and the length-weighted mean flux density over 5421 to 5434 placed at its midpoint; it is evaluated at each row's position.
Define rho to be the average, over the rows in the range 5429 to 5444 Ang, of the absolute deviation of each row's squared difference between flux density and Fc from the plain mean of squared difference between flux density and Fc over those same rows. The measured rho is 0.7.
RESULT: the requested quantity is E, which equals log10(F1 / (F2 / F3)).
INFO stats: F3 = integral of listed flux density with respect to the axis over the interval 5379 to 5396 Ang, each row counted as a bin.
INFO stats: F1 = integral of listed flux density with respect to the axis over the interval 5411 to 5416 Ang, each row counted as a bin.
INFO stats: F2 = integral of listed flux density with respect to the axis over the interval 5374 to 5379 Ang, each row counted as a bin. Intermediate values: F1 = 182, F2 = 191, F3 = 635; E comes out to 2.78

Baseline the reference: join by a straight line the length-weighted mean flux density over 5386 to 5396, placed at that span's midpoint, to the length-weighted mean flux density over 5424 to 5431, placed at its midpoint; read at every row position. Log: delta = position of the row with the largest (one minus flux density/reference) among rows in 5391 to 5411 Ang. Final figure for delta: 5407.62 Ang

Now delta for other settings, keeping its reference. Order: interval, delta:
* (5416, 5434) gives 5432.58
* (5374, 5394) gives 5392.70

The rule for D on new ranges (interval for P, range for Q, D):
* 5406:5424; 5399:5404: -0.01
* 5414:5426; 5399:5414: -0.04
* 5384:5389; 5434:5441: -0.02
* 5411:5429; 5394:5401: -0.04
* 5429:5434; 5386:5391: 0.02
